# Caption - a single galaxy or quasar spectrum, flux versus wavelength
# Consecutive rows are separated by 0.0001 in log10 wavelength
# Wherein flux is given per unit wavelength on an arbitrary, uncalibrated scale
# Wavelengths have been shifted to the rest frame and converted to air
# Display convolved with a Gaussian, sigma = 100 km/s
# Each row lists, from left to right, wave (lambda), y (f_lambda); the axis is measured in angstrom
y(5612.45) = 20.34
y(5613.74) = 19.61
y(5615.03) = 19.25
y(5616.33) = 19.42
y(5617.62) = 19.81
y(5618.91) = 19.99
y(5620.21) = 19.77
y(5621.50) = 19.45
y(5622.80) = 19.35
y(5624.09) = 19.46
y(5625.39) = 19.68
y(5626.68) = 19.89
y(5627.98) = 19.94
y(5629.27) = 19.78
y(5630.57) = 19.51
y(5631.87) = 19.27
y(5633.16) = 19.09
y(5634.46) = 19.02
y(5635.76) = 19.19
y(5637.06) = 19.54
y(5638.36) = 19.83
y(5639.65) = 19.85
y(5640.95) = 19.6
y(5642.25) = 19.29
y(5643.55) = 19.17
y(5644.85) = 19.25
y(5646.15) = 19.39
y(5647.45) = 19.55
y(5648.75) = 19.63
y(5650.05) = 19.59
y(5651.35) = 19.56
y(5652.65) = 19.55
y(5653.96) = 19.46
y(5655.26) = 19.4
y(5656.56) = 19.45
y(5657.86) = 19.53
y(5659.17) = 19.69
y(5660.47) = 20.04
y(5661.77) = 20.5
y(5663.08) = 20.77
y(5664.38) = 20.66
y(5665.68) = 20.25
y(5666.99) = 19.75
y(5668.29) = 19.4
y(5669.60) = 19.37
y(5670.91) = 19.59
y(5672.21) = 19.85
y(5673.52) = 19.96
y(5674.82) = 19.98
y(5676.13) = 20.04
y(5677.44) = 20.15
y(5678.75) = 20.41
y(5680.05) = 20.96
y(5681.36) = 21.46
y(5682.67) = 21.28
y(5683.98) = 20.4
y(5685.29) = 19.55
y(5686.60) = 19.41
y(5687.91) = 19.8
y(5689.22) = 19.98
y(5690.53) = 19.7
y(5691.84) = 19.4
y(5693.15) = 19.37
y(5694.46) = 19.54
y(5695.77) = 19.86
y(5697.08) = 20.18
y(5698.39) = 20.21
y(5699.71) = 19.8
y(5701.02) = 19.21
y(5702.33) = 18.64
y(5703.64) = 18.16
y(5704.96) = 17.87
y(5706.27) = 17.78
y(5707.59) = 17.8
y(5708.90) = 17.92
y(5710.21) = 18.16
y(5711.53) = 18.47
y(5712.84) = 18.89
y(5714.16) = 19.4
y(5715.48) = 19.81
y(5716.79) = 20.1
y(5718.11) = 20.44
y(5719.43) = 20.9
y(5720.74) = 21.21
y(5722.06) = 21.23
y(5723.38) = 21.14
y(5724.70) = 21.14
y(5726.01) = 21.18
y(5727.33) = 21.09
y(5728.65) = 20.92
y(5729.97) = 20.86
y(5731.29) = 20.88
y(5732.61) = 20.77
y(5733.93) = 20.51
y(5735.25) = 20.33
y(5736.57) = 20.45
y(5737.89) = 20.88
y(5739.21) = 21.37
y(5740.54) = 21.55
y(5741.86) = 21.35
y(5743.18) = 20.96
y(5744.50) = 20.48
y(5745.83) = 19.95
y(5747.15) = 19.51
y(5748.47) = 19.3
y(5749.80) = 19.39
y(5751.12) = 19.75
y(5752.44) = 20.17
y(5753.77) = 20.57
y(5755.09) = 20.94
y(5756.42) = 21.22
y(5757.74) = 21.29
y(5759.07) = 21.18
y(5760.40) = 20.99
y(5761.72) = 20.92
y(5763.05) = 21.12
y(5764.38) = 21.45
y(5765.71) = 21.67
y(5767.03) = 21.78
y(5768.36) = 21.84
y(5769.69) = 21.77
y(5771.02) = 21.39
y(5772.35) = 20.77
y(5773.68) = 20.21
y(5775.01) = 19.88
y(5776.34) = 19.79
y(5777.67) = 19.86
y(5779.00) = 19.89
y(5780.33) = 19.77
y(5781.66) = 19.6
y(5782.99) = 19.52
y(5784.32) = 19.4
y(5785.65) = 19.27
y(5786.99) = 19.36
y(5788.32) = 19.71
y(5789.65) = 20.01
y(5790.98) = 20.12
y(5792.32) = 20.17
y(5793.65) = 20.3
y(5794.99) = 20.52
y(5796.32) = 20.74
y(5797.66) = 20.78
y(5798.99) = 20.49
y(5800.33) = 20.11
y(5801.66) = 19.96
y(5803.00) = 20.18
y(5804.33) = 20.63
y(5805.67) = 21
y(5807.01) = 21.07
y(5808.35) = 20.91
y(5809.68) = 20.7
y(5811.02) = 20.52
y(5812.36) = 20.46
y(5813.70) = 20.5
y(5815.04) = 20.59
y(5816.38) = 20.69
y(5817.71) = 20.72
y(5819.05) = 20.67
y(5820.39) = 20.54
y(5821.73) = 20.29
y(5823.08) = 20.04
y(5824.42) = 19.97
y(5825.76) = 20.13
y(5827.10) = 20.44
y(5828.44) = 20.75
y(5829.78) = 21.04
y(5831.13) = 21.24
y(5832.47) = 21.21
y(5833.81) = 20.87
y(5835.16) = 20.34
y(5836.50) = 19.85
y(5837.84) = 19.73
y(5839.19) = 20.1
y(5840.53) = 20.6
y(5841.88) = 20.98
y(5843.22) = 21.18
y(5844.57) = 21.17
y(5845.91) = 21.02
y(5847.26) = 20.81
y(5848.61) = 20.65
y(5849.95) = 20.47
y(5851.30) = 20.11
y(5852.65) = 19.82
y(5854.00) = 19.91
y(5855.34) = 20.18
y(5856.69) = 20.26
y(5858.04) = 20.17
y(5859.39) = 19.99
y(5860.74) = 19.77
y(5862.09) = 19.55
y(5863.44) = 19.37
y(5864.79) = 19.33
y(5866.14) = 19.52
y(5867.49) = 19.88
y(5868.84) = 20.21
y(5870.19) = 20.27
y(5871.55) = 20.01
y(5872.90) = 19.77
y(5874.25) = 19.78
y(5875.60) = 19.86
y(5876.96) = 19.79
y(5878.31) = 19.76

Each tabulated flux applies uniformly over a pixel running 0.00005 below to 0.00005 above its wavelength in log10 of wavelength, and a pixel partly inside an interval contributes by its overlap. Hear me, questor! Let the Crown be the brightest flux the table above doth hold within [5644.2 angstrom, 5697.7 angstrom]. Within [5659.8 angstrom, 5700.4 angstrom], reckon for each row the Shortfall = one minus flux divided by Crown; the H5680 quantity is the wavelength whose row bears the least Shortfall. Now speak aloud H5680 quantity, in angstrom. 5681.36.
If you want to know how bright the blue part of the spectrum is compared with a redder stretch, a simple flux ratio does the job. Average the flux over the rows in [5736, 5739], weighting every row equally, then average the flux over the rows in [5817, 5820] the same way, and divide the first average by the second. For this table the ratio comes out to 1.00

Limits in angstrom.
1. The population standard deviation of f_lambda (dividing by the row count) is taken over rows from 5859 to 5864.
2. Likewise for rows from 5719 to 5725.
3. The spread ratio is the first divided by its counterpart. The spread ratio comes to 2.0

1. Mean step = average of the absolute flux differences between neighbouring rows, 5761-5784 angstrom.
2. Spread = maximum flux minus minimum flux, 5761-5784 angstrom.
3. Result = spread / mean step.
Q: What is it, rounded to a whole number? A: 11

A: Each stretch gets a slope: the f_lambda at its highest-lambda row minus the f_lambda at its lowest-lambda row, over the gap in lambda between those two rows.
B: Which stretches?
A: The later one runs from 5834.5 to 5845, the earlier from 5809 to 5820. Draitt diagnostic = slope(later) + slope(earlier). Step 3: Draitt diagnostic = 0.09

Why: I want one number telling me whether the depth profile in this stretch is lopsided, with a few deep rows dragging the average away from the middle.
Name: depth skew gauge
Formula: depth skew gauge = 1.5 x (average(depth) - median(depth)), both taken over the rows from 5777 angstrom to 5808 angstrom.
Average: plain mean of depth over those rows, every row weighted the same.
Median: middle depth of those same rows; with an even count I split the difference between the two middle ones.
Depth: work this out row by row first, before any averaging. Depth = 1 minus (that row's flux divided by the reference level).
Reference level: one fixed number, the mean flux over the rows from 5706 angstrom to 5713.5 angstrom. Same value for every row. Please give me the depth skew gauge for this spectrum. 0.000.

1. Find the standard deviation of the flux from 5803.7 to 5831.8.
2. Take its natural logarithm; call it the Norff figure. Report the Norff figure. -1.1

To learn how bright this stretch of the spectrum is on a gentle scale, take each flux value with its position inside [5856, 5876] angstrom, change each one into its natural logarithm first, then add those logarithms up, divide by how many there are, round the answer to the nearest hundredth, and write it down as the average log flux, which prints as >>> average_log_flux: 2.99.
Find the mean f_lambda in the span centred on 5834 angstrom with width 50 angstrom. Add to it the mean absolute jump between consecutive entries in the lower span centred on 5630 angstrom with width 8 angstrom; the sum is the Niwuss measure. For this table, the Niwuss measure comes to 20.7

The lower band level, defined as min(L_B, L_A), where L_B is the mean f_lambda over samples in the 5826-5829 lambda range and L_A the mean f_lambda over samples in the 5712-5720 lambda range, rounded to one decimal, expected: 19.9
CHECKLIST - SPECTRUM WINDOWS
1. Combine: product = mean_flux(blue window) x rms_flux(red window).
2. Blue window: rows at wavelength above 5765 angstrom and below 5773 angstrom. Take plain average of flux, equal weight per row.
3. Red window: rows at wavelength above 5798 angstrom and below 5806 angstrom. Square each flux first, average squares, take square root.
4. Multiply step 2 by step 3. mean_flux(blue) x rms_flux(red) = 439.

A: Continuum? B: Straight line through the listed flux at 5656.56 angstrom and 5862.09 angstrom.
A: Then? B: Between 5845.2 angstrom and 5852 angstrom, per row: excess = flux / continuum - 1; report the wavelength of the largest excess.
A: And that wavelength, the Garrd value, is 5845.91 angstrom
